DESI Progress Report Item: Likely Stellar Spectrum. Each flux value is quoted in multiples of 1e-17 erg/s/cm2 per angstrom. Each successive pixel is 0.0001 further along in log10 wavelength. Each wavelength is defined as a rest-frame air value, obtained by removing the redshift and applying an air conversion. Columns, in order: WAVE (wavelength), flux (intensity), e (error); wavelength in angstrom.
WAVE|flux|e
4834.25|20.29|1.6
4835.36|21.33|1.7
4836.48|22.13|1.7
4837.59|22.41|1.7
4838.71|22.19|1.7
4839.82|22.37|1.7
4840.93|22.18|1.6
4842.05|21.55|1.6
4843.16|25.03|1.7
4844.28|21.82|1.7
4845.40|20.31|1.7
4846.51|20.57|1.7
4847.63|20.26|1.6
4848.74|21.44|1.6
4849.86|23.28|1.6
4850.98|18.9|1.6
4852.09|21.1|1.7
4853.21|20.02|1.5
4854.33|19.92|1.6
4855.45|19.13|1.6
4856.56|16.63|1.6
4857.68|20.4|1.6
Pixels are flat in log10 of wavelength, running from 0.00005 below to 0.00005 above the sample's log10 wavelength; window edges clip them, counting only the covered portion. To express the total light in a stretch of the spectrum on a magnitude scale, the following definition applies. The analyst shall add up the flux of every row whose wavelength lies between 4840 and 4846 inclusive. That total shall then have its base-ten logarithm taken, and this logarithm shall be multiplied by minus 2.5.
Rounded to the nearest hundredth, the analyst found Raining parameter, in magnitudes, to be -5.11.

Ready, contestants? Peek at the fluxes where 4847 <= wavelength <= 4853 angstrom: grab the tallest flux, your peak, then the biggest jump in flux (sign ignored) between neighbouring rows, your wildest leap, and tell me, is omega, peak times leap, 102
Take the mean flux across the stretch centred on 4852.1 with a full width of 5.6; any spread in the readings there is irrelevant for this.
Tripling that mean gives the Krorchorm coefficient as 61.9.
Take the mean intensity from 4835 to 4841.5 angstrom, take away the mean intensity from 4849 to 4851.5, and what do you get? 1.0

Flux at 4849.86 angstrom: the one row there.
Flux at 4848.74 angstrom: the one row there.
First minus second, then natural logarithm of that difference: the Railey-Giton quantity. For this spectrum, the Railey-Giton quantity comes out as 0.6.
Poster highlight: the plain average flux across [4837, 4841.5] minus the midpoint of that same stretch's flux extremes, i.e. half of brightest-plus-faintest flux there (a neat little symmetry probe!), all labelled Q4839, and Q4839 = 0.0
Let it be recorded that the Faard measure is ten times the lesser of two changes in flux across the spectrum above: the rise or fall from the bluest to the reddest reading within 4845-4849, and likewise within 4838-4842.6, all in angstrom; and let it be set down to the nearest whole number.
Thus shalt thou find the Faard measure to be -6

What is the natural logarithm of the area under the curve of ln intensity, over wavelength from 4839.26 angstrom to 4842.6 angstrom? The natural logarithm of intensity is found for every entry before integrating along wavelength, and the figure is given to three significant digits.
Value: 2.34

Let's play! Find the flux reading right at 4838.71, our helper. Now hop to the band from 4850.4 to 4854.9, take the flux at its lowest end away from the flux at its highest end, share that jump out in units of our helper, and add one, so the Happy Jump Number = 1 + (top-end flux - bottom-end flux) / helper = 1.05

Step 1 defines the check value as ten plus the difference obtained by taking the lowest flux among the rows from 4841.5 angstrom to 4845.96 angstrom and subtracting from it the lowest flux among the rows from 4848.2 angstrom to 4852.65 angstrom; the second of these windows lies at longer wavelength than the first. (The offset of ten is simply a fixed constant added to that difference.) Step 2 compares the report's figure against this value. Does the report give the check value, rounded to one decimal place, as 11.4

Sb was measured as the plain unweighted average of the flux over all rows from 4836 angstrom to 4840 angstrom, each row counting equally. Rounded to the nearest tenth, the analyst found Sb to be 22.3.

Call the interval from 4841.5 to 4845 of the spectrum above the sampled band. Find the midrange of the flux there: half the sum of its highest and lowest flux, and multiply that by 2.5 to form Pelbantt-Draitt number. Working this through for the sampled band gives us 58.2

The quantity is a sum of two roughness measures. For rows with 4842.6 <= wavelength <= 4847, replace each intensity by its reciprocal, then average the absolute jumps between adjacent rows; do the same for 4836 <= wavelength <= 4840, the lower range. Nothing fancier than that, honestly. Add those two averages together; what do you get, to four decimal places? 0.0038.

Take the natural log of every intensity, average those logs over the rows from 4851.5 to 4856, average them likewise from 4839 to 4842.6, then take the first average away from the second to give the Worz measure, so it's 0.10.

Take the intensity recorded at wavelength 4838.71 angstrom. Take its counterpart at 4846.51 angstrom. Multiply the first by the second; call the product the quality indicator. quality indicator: 456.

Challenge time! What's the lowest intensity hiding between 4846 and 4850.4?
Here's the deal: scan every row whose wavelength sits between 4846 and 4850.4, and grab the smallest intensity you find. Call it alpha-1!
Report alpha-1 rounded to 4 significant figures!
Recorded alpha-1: 20.26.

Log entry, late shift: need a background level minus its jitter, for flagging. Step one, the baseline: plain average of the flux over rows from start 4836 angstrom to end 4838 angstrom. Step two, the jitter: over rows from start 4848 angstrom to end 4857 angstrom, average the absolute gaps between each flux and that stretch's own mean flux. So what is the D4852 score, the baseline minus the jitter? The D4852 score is 20.9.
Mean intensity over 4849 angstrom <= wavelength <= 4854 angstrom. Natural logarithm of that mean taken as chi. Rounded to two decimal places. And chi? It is 3.04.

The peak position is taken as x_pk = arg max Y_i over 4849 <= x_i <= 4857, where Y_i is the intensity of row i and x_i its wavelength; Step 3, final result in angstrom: 4849.86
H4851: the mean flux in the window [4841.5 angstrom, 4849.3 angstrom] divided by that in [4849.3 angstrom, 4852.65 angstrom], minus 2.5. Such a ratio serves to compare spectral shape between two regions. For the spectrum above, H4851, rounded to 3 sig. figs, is -1.48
